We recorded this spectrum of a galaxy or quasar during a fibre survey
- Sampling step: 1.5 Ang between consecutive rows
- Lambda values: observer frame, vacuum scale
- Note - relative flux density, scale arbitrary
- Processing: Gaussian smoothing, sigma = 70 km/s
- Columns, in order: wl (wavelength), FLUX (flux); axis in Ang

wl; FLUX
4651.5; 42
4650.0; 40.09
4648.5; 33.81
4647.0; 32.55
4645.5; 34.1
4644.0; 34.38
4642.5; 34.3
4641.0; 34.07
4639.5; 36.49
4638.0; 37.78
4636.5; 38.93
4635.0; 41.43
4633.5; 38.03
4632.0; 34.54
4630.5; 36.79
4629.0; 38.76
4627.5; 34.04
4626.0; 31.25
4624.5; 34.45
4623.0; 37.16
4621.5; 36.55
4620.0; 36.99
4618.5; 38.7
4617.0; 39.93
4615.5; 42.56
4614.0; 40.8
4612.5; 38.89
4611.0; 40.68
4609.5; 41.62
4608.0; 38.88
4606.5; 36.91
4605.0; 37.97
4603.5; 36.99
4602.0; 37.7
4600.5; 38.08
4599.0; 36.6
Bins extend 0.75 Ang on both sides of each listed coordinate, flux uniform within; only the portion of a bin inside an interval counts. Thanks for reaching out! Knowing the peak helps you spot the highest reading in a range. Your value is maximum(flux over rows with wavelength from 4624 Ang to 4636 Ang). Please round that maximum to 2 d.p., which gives 41.43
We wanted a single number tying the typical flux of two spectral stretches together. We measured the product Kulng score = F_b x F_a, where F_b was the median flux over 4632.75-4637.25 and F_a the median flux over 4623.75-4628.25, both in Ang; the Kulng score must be 1325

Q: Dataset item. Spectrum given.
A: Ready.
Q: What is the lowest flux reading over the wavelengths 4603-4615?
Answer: 36.91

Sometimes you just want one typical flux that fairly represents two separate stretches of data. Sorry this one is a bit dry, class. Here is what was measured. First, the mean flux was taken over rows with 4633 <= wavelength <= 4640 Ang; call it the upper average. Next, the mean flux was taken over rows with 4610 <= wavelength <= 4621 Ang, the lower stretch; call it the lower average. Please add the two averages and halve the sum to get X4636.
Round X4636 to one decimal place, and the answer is 39.2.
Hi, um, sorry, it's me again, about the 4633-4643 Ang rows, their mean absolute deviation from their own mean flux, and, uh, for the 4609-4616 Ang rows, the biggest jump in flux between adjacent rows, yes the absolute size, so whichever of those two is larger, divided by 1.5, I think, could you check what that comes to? 1.3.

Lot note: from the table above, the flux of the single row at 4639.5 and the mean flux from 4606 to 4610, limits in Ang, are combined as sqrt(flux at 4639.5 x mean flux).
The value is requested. 37.8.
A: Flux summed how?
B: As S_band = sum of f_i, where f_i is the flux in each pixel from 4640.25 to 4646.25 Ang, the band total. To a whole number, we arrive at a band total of 137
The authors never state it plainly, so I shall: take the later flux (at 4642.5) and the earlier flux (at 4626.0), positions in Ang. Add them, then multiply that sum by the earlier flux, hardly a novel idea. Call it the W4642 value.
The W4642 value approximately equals 2048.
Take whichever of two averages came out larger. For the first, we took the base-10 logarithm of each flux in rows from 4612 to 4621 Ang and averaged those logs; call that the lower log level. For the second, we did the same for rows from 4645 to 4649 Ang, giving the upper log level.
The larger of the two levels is 1.60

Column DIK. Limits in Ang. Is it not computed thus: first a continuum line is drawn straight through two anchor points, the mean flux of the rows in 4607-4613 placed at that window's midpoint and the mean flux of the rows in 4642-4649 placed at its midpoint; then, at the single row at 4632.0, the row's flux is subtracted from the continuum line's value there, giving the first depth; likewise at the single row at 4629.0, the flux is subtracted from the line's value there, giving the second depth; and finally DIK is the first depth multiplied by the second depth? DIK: -3.4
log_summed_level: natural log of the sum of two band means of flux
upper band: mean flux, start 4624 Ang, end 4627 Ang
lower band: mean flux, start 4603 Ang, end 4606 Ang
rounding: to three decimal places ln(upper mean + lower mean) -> 4.253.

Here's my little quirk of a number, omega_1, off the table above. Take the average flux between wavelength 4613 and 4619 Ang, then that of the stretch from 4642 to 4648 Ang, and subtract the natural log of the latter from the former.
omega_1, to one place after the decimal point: 37.0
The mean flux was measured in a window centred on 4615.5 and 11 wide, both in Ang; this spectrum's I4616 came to 39.8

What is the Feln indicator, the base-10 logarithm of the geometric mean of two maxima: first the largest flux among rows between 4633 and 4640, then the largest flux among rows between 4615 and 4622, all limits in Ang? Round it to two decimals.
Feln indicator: 1.62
